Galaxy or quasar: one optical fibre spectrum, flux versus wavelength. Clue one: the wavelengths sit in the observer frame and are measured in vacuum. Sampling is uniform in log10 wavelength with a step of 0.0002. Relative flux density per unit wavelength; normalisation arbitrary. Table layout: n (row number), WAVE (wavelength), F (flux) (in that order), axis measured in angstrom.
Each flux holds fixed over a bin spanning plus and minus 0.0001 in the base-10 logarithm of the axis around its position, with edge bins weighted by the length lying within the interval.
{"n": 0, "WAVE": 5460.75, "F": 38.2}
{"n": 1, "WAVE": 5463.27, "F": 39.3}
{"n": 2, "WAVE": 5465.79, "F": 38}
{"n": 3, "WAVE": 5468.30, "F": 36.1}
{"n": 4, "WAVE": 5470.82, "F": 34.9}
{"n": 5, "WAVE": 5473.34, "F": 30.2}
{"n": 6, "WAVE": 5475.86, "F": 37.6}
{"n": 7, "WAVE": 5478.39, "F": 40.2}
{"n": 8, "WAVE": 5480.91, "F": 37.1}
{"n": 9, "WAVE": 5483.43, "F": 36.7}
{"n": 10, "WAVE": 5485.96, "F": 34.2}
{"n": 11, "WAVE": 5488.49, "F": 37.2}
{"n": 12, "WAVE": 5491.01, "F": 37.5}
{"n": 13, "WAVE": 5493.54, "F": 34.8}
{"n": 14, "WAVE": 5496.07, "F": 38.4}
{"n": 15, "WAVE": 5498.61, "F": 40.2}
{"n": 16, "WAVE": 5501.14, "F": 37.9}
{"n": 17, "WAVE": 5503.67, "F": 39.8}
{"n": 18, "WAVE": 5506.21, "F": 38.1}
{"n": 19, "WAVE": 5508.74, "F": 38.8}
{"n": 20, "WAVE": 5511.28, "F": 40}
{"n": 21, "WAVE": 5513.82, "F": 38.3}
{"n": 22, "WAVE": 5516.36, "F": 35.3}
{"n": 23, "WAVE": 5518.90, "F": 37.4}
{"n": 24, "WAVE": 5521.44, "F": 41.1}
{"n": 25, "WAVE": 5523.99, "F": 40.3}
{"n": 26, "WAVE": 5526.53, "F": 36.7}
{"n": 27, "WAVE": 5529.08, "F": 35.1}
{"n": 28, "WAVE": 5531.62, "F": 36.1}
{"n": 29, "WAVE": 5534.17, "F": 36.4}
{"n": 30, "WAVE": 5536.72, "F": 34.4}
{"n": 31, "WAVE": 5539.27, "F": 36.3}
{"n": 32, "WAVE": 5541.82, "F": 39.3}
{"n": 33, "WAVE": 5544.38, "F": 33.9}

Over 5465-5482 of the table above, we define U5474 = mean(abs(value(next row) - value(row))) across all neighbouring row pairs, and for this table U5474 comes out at 3.5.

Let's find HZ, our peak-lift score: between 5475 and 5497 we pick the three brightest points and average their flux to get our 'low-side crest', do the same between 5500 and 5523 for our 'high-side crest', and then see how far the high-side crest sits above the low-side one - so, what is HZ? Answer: 1.57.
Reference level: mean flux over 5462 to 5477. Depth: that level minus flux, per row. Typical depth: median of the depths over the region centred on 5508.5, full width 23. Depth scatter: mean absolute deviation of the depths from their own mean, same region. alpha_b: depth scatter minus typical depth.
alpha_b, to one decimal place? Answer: 3.4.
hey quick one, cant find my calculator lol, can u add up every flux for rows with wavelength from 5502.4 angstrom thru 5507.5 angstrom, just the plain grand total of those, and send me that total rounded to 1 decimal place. 77.9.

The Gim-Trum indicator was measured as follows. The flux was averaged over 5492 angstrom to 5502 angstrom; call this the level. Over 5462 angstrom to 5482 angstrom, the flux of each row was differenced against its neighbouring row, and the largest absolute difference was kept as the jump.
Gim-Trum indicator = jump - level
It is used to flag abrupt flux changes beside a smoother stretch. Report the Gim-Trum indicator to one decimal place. -30.4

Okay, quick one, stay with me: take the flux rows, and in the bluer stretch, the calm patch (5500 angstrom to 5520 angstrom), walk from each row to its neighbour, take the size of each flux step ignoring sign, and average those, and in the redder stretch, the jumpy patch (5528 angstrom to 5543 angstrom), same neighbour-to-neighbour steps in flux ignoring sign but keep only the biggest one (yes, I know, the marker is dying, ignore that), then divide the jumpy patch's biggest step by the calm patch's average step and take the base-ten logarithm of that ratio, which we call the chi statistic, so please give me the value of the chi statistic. 0.23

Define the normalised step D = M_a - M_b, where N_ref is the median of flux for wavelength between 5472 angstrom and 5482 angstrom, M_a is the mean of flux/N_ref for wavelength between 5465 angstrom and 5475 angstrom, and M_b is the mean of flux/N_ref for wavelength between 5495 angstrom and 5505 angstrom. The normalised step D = -0.11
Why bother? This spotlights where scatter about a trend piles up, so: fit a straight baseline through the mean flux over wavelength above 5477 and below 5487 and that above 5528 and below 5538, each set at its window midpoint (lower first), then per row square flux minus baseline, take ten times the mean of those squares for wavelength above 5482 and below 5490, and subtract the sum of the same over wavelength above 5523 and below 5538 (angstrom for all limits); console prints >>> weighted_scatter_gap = 2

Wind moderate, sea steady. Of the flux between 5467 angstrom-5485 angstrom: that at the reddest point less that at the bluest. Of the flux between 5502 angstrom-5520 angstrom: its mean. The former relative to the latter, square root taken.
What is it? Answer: 0.125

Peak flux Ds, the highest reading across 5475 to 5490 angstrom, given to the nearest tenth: 40.2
